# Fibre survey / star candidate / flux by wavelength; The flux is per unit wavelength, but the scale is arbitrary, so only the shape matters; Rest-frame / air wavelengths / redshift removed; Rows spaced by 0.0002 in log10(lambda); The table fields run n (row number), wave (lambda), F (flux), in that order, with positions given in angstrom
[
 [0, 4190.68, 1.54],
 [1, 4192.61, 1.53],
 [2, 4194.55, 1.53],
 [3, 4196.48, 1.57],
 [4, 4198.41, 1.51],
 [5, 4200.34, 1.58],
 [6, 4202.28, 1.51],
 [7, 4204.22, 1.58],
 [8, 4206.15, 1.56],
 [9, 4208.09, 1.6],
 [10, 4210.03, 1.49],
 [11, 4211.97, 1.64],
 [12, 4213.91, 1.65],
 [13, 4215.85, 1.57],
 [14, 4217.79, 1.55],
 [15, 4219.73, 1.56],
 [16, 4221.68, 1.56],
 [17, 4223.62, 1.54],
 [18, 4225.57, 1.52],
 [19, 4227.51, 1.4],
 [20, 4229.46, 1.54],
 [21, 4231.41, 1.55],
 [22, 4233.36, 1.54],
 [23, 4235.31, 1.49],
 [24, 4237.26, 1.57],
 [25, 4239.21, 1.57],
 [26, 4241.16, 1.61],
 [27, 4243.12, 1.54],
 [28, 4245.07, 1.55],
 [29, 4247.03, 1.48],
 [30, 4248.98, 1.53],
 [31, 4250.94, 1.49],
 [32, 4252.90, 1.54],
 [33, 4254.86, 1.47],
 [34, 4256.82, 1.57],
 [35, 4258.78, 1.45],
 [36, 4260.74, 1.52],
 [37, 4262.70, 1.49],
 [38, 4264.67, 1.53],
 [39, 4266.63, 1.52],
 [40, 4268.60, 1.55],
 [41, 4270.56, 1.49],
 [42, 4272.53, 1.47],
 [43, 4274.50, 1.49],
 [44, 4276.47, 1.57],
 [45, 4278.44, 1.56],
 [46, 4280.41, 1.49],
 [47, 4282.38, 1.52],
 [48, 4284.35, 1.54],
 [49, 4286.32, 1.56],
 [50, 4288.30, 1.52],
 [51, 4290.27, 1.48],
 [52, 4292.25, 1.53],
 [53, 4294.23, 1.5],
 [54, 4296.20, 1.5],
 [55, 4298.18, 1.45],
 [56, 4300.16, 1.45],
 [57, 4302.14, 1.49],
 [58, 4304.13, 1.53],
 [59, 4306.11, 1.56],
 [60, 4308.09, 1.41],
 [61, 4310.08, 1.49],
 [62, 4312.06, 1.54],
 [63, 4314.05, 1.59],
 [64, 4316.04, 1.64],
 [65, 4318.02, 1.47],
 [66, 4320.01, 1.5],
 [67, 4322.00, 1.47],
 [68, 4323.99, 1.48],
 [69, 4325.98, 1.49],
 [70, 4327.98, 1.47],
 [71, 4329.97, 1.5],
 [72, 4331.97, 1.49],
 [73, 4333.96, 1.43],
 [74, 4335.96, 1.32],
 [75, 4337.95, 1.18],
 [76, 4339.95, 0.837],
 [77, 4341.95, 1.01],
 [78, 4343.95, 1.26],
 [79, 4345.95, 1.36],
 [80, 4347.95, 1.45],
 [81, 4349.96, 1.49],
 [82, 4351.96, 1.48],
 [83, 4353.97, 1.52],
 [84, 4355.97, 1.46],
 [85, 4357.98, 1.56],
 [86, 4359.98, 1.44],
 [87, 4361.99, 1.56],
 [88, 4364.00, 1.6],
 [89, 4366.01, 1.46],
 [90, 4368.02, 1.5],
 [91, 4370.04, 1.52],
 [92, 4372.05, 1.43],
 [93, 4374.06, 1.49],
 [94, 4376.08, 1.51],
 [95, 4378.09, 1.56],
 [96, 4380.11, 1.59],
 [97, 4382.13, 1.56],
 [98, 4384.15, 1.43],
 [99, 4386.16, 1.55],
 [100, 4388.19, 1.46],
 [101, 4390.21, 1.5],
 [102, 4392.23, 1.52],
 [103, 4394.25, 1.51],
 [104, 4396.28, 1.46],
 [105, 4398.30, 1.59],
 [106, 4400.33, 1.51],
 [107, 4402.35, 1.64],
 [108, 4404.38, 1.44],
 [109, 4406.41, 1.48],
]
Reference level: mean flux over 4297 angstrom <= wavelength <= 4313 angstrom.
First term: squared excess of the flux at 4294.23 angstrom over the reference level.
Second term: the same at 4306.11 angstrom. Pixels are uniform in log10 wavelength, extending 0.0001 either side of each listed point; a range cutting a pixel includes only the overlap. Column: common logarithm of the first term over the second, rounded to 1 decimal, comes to -1.7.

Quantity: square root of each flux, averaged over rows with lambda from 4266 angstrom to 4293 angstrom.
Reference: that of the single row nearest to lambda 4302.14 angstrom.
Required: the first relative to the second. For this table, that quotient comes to 1.01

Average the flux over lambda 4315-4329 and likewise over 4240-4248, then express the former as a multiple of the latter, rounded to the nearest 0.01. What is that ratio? 0.97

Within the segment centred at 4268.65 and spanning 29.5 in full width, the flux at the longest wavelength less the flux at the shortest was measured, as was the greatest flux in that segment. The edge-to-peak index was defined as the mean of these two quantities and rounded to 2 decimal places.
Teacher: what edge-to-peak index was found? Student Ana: 0.81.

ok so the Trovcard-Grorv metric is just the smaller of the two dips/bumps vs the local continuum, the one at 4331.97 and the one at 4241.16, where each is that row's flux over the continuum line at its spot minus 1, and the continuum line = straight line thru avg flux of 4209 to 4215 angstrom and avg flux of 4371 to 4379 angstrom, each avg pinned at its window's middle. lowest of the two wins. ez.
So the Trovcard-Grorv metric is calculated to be -0.022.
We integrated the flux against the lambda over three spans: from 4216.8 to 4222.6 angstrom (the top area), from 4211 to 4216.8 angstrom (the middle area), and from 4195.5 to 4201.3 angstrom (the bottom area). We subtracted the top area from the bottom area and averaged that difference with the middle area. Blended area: 4.7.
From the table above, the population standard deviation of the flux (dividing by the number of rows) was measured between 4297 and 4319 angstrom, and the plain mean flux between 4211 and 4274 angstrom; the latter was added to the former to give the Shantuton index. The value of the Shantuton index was 1.60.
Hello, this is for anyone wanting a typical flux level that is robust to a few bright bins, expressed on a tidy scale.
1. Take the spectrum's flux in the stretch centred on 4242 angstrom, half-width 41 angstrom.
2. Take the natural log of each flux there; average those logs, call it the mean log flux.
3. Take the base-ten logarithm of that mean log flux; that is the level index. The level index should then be -0.369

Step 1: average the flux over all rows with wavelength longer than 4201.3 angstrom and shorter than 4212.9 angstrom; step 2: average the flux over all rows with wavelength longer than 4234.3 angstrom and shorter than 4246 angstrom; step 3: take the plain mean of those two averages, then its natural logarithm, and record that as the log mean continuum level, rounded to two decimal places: 0.44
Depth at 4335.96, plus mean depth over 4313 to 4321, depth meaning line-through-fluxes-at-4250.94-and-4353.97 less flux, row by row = 0.15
